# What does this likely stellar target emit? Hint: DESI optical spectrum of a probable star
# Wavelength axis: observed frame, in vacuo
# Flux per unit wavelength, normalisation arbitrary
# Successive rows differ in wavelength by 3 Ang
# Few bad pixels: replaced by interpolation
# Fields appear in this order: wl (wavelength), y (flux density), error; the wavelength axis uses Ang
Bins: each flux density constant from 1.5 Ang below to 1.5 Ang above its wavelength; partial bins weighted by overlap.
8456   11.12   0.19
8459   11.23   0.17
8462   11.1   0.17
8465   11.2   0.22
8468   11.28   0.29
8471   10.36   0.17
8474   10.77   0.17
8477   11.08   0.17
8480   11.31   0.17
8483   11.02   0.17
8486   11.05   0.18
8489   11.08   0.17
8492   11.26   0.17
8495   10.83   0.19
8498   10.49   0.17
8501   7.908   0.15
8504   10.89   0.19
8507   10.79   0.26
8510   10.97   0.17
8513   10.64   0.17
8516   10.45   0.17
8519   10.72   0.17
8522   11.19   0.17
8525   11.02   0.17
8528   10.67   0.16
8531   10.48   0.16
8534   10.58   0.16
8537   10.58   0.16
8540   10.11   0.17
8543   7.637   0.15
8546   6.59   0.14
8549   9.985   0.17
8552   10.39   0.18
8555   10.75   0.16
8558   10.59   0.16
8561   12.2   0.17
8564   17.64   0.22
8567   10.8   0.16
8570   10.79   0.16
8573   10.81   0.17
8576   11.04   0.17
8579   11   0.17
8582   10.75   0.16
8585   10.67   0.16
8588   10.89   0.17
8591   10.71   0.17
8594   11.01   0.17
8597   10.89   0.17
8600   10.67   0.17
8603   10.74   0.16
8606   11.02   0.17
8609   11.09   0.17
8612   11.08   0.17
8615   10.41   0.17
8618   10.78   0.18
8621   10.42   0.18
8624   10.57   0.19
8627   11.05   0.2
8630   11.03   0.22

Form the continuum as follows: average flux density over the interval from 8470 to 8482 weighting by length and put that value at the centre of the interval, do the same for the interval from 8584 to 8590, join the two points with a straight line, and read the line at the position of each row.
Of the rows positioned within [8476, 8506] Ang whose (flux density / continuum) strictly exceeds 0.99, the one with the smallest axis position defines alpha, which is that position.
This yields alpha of 8477 Ang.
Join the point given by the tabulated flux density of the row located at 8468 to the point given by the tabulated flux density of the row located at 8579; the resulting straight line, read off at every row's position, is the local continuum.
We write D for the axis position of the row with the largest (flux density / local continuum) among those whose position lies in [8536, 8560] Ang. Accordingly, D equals 8555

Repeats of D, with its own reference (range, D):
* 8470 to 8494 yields 8480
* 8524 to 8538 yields 8525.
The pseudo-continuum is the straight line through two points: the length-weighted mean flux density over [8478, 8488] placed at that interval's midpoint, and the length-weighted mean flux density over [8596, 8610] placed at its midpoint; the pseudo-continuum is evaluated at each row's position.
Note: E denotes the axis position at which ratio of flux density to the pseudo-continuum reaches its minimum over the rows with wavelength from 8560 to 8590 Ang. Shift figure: 8585 Ang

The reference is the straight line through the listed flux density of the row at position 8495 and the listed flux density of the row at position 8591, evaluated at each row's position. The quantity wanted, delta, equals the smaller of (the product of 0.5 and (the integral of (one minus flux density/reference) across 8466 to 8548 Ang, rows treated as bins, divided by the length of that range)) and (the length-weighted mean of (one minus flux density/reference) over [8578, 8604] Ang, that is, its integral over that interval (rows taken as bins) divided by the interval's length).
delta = -0.0096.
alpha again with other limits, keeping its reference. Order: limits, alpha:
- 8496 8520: 8504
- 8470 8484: 8477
